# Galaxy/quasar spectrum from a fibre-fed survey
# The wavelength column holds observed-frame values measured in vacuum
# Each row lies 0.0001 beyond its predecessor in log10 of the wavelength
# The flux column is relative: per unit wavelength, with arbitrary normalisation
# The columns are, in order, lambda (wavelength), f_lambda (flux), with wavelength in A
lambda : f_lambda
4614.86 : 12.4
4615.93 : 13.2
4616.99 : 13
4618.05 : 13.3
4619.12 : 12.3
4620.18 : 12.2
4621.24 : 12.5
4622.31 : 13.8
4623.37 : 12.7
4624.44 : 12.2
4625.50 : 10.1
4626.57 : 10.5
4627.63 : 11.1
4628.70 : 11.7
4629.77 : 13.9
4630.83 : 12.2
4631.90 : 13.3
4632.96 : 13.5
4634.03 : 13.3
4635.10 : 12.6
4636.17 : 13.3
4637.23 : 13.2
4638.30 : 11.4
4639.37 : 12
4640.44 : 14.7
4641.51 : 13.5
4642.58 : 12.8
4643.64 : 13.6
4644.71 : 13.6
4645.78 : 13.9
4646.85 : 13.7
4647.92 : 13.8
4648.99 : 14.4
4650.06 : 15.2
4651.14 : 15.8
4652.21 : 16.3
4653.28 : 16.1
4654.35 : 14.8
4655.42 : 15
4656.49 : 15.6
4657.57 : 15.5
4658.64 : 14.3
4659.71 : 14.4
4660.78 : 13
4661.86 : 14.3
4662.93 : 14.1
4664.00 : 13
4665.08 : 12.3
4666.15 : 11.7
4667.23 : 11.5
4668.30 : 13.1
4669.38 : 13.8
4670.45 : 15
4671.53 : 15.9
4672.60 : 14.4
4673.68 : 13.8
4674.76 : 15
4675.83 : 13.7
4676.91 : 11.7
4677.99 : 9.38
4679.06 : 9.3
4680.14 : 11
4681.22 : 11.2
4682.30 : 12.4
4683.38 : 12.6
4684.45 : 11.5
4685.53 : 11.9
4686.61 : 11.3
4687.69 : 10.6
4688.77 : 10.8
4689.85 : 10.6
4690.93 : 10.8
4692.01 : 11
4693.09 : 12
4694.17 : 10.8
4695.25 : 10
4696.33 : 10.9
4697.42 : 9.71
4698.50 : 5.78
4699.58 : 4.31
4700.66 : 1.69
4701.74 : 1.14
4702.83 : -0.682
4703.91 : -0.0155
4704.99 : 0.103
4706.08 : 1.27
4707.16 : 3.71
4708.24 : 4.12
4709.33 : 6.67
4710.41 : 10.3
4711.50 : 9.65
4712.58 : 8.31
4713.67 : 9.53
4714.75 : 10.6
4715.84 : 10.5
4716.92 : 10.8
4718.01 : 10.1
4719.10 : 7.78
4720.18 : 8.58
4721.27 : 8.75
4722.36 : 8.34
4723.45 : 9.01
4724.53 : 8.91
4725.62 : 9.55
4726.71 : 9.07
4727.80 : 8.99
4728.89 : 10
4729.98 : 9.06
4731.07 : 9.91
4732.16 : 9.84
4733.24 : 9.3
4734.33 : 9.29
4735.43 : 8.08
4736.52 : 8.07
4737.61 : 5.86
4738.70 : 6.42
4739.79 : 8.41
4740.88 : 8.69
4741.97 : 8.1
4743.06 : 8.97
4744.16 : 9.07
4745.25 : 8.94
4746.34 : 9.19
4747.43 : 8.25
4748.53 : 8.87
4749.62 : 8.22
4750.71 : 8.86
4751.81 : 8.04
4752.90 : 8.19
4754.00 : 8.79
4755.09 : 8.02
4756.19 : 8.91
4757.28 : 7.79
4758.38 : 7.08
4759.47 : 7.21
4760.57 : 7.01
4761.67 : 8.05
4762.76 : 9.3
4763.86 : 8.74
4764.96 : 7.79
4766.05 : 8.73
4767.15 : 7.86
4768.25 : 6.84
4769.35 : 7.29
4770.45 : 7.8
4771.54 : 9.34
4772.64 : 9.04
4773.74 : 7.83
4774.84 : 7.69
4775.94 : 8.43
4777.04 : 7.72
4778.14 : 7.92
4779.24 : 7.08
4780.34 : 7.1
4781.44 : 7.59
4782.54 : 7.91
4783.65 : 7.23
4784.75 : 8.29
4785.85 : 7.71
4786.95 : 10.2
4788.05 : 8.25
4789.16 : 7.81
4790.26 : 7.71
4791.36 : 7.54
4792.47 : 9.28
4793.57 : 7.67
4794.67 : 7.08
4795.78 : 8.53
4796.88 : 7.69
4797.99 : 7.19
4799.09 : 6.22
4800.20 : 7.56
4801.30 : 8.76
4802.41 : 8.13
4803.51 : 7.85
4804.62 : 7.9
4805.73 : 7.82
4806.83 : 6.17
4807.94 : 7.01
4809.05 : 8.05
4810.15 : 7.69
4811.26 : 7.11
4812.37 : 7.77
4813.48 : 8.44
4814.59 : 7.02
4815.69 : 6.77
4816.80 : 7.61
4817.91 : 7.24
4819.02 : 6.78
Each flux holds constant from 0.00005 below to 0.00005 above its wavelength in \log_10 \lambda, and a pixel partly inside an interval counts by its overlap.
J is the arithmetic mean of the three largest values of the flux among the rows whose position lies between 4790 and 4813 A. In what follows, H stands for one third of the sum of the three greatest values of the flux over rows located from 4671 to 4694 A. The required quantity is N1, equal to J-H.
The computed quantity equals -6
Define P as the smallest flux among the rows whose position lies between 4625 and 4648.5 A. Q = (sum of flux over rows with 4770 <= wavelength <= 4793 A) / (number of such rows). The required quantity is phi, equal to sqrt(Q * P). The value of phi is 9.0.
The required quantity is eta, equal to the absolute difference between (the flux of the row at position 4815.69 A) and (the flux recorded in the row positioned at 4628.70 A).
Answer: 4.9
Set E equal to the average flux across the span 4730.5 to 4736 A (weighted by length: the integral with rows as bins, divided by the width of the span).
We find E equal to 9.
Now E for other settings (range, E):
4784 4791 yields 8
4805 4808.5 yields 7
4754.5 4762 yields 8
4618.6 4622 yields 12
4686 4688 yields 11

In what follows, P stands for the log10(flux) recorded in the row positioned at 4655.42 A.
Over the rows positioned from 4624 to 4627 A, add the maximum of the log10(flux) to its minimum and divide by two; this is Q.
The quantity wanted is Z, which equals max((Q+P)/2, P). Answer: 1.18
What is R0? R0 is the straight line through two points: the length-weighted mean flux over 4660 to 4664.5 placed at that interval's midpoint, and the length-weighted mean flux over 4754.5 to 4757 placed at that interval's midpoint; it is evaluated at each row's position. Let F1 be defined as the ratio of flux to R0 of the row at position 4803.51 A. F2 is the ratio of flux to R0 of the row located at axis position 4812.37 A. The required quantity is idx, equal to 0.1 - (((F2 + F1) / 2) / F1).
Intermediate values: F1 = 1.37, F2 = 1.48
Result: -0.94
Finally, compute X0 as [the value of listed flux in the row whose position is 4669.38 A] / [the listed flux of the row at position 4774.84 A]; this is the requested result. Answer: 1.79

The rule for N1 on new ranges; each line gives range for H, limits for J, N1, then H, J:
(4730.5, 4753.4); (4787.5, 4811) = -1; 9.7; 8.9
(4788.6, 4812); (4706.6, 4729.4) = 2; 8.9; 10.6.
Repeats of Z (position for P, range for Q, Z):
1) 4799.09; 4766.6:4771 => 0.83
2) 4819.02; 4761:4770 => 0.87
